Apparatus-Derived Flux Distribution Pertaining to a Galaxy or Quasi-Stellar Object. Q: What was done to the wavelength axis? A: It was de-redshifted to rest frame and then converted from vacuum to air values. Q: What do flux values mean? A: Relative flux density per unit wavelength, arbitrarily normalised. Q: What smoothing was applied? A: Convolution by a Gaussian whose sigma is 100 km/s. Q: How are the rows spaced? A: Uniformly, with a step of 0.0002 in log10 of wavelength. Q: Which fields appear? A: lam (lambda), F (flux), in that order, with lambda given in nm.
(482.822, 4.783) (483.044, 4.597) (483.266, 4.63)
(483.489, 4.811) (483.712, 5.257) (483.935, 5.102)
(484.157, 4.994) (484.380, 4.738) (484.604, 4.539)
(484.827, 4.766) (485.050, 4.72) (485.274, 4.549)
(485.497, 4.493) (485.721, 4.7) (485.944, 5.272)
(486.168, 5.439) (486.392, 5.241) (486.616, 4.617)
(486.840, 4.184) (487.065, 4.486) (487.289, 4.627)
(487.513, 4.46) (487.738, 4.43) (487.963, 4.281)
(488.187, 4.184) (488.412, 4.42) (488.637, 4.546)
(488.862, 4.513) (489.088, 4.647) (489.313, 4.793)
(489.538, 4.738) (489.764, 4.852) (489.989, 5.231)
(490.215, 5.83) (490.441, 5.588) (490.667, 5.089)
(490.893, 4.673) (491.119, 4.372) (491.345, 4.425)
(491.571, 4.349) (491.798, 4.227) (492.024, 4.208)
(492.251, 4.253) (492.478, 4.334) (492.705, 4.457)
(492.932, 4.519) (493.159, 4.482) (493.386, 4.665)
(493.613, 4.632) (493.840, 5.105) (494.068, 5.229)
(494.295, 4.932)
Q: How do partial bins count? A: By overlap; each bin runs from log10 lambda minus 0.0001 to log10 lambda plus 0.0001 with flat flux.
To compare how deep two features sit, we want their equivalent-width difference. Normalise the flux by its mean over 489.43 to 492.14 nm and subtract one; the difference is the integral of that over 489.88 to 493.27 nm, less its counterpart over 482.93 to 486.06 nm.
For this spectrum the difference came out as -0.092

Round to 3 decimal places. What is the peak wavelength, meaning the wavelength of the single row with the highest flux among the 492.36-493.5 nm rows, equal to 493.386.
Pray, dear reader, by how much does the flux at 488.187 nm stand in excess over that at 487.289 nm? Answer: -0.44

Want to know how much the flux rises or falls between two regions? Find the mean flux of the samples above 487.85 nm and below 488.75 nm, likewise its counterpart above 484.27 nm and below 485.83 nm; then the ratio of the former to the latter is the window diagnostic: 0.94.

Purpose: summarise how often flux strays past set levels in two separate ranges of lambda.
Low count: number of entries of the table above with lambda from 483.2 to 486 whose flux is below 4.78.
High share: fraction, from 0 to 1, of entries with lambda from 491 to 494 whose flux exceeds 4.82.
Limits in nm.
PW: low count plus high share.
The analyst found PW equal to 8.1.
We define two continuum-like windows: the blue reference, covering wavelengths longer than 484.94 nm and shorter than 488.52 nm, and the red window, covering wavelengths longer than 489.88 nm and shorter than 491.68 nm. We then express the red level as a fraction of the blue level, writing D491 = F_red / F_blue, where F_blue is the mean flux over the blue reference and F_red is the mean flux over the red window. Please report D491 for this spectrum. 1.07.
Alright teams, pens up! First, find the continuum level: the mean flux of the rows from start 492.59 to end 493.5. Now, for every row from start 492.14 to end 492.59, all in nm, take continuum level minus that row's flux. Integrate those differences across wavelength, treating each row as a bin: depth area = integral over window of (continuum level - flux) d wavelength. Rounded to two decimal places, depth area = 0.11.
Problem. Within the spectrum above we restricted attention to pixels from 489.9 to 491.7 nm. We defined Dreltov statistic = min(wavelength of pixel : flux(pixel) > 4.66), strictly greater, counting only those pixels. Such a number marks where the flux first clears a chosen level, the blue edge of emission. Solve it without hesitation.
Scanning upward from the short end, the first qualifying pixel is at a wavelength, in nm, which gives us 489.989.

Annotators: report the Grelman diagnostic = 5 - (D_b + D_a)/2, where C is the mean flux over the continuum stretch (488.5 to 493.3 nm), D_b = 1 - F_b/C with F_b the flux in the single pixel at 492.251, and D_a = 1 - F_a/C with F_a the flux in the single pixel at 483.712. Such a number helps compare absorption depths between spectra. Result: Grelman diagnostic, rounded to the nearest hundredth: 5.02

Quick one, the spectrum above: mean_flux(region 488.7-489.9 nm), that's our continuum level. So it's 4.71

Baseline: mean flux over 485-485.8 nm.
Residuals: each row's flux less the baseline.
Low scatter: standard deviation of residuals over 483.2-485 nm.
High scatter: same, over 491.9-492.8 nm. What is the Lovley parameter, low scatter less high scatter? 0.13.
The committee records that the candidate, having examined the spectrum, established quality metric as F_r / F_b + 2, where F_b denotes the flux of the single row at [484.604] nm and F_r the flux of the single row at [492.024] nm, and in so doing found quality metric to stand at 2.93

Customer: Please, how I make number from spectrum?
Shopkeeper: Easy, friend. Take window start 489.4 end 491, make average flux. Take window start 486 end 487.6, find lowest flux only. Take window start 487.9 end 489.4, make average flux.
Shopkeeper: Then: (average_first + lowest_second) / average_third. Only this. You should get 2.08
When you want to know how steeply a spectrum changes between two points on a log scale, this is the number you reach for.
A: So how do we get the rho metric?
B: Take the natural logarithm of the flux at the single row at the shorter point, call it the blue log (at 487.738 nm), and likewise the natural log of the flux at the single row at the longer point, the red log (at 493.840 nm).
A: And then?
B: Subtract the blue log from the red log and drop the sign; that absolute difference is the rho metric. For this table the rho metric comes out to 0.14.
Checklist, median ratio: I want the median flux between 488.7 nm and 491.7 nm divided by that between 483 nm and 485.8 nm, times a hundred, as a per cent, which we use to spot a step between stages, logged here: 100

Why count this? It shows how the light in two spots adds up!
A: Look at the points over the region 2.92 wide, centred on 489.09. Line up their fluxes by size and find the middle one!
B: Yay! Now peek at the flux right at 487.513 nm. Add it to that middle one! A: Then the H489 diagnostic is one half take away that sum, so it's -8.61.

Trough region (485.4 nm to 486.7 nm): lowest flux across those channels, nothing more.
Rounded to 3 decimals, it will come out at 4.493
